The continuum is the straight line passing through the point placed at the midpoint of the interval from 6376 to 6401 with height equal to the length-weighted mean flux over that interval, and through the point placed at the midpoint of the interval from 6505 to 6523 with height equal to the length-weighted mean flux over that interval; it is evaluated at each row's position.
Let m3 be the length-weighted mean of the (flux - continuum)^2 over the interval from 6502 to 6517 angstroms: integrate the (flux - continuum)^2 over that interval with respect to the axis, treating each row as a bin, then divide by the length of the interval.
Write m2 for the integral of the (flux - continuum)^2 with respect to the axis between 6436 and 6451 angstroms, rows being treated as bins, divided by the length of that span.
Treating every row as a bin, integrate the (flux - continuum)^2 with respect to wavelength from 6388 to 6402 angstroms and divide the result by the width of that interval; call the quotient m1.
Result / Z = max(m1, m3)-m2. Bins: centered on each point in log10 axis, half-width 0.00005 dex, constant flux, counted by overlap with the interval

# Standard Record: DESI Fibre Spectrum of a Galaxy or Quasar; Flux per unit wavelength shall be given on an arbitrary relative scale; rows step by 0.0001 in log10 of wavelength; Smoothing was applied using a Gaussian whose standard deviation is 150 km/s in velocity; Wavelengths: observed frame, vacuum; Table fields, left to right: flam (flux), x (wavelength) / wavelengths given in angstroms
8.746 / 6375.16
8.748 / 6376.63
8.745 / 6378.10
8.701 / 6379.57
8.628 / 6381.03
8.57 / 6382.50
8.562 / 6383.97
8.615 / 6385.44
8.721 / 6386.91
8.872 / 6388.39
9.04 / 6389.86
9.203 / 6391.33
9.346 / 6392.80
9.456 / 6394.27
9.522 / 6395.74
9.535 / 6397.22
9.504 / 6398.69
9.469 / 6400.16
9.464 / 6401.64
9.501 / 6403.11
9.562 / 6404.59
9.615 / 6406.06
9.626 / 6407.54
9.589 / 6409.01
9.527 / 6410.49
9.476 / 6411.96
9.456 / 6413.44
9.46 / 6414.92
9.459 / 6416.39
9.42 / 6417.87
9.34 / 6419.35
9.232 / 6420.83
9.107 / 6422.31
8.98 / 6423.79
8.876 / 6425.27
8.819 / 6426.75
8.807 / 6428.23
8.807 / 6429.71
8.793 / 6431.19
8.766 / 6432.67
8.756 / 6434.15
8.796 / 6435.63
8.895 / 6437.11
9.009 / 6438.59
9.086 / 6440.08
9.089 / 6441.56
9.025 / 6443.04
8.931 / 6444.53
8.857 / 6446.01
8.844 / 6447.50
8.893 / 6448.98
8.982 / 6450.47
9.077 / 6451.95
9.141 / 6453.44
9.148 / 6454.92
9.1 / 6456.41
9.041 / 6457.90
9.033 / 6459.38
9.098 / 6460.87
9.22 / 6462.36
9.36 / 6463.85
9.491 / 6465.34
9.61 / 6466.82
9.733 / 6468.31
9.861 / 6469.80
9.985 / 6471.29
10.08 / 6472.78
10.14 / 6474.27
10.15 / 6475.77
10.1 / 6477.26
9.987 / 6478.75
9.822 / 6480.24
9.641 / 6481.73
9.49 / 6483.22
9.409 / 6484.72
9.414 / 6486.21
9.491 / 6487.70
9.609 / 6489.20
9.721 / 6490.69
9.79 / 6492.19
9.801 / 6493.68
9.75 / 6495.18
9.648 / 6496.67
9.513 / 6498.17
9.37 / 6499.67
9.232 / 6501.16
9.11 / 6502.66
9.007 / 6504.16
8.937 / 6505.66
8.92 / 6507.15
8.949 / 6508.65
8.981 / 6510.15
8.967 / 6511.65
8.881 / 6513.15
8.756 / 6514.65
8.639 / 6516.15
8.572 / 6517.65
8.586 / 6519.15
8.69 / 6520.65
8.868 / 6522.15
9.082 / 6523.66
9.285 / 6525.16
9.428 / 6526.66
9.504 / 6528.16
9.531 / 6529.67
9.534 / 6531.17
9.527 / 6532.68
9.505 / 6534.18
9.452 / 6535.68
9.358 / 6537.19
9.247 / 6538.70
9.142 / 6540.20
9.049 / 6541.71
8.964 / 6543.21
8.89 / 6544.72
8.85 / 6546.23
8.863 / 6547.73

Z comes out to 0.16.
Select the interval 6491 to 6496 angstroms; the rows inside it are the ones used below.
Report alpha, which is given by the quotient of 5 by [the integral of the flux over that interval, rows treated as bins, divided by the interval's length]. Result 0.512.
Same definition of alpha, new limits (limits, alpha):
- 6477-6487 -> 0.516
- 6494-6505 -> 0.533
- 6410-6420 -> 0.529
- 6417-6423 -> 0.539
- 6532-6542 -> 0.535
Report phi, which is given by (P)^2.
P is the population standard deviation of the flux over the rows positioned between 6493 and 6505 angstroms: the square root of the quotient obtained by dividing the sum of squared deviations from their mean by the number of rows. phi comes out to 0.077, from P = 0.28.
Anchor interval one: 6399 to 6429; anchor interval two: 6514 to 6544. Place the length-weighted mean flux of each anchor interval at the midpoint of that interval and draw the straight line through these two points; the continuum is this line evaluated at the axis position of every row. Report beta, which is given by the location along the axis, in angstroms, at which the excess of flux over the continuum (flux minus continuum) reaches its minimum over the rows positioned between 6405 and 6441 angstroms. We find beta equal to 6434.15 angstroms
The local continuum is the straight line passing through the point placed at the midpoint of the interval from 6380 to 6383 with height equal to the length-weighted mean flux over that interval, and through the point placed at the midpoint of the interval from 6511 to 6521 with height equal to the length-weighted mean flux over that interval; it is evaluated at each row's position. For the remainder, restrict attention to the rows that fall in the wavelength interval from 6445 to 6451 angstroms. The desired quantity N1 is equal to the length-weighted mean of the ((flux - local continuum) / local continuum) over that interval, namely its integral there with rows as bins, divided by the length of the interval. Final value 0.02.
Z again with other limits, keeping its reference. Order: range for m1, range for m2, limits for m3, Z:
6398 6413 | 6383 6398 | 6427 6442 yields 0.16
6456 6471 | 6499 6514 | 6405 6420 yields 0.27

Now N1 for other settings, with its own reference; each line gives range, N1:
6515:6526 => 0.01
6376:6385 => 0.00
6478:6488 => 0.10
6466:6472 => 0.13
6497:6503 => 0.07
